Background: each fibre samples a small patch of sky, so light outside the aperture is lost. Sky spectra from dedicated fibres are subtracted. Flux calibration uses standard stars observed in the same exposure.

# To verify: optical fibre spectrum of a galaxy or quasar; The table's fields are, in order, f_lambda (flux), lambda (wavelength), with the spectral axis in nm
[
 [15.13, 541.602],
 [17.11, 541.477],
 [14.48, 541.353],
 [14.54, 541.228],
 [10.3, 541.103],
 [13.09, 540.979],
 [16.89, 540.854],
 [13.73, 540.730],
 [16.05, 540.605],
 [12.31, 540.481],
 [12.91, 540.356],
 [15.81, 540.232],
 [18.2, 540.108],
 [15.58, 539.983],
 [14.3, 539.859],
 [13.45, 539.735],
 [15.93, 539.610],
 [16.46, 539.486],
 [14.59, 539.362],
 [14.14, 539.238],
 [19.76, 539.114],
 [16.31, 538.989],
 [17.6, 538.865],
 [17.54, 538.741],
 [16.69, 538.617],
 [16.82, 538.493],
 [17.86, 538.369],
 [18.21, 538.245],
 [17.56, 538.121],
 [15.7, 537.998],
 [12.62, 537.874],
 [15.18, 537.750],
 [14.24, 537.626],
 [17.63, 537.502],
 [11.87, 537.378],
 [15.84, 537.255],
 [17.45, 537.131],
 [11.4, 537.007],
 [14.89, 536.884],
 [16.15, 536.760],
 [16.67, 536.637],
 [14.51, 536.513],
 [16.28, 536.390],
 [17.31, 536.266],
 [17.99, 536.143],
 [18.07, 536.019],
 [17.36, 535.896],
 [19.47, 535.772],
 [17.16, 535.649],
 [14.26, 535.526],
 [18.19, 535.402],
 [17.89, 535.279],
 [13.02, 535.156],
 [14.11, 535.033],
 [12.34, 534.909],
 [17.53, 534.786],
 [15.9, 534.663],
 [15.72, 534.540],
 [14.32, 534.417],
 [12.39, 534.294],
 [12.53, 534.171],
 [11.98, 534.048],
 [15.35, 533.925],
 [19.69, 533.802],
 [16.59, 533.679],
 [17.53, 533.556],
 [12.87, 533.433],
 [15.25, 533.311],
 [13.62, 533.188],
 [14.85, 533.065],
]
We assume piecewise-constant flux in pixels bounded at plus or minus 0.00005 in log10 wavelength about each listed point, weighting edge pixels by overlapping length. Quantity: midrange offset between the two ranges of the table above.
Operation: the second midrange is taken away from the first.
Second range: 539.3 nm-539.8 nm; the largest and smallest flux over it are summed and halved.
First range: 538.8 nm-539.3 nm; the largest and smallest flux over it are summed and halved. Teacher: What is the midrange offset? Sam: 2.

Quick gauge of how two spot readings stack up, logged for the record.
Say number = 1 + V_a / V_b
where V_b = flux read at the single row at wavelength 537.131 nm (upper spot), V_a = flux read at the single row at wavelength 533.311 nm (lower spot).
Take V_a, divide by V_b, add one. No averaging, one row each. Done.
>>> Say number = 1.87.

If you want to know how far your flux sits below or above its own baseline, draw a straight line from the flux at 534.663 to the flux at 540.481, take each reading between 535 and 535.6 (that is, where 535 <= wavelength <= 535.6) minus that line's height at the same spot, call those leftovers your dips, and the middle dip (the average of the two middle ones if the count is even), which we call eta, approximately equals -1.1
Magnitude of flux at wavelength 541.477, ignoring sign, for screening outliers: 17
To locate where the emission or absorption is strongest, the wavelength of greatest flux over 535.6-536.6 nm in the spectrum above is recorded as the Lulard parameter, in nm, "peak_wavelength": 535.772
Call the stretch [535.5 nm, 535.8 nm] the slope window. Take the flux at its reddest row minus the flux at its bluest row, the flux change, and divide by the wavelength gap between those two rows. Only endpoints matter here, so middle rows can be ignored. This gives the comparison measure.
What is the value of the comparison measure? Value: 21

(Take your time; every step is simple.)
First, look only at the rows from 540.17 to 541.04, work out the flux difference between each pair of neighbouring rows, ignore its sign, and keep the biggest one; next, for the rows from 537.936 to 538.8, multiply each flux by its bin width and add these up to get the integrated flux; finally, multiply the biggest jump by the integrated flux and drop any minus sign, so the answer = 57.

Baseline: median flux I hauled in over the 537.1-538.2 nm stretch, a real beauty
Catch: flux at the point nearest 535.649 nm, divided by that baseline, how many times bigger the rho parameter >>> 1.09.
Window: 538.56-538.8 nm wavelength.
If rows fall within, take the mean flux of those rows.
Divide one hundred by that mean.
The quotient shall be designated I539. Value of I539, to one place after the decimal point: 5.8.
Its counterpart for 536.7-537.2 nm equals 6.7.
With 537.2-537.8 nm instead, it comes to 6.7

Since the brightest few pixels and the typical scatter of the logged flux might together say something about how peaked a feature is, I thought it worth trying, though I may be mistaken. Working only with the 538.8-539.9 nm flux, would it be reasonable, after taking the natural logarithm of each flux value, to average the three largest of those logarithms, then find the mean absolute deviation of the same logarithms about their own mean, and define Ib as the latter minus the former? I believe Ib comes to -2.788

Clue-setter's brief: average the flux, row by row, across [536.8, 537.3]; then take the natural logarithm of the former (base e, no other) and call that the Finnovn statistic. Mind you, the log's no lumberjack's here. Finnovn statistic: 2.70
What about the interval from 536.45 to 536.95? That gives 2.74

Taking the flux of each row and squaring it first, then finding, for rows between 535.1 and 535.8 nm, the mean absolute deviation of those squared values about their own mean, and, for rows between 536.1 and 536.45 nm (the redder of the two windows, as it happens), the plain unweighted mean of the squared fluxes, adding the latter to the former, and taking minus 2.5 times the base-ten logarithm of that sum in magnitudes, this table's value -6.39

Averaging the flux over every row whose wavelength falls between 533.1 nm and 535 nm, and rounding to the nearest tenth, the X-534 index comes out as 14.9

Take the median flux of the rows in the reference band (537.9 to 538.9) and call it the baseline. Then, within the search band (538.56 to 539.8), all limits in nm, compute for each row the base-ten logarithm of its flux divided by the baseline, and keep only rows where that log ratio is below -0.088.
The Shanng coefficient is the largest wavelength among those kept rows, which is 539.735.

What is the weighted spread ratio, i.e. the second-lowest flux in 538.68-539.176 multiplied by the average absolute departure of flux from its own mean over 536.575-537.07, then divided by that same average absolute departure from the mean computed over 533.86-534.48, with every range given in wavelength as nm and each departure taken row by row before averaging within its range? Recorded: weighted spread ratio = 24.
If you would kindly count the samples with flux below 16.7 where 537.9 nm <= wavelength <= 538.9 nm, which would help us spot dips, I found 2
